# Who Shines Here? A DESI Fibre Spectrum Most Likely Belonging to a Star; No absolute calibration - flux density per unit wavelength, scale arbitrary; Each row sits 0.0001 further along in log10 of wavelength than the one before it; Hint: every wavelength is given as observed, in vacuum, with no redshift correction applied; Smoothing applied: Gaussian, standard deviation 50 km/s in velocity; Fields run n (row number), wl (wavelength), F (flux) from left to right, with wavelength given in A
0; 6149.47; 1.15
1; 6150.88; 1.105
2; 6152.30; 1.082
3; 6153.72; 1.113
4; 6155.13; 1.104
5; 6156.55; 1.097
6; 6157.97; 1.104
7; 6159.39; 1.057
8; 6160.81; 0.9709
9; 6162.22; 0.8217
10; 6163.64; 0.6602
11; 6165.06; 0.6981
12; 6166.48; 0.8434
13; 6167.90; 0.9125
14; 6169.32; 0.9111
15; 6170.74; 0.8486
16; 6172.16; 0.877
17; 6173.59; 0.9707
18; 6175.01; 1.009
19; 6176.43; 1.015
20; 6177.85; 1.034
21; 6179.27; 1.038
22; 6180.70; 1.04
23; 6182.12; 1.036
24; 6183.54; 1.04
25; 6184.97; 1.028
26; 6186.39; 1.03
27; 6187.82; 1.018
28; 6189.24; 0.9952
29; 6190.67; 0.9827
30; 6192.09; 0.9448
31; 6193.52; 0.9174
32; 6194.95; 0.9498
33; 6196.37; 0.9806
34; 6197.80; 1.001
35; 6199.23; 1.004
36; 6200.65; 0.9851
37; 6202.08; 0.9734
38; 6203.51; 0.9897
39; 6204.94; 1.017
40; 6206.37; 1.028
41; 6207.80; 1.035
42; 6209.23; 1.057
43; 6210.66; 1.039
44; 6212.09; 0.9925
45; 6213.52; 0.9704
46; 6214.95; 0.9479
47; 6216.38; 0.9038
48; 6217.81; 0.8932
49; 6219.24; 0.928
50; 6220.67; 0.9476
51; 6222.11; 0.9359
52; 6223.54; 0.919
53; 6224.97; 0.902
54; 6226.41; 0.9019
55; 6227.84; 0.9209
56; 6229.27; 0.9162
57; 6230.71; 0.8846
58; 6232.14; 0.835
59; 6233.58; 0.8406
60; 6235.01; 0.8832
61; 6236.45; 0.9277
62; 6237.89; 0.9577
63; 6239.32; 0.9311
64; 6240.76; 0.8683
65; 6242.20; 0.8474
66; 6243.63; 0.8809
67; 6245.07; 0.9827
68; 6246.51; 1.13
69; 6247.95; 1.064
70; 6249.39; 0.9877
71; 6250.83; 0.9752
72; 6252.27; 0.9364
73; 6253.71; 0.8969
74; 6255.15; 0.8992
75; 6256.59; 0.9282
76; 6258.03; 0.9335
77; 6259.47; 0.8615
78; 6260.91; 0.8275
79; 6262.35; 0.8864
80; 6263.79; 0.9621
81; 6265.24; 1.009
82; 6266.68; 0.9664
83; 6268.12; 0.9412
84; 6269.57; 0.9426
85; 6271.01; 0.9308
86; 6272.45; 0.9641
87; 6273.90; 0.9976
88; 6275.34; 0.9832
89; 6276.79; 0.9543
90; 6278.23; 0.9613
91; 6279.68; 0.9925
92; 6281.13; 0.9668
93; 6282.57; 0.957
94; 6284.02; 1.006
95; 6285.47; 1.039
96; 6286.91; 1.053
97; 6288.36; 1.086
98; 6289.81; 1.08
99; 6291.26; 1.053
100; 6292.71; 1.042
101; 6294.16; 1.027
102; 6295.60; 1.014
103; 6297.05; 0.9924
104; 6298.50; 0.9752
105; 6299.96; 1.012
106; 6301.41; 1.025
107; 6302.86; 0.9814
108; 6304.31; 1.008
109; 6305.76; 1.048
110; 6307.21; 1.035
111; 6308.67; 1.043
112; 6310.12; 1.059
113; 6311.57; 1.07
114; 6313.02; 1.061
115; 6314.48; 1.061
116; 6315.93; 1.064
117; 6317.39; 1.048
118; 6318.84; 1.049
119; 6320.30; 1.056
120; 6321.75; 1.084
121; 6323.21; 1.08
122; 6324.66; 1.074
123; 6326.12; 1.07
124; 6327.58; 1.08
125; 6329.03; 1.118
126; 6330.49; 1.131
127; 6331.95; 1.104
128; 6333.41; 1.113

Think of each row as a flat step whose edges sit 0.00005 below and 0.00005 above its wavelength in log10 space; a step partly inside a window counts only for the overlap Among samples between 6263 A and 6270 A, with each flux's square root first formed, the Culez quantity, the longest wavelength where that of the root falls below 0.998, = 6269.57 A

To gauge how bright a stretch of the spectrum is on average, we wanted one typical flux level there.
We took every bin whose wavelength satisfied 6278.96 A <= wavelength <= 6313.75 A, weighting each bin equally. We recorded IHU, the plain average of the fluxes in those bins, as 1.026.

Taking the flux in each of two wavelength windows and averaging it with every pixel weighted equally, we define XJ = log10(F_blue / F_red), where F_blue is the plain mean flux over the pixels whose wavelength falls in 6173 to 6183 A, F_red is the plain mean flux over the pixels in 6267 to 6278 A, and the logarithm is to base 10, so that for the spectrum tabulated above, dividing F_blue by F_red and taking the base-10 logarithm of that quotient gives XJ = 0.027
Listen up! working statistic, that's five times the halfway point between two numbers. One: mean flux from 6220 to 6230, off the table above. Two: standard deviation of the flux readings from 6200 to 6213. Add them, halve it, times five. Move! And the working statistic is 2.37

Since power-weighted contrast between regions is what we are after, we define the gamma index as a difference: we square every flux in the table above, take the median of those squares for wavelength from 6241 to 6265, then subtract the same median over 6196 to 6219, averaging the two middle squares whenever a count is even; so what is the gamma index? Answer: -0.116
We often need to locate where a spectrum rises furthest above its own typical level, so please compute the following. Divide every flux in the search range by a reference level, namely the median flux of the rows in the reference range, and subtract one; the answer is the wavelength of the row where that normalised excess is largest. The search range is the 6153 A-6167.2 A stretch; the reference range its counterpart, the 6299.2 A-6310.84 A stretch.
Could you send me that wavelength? 6153.72 A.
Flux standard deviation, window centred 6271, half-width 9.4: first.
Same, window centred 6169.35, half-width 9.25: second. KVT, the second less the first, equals 0.08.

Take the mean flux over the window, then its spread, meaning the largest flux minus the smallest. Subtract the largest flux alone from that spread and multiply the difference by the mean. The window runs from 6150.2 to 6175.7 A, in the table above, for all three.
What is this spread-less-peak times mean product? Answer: -0.63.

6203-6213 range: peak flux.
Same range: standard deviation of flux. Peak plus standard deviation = 1.08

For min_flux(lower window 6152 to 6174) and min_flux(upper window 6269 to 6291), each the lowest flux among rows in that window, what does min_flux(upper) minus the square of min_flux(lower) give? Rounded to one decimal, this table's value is 0.5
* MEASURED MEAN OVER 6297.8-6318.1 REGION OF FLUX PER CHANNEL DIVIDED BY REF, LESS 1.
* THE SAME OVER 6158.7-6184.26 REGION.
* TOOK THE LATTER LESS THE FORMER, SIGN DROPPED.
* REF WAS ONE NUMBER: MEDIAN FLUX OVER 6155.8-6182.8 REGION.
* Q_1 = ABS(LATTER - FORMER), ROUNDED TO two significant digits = 0.11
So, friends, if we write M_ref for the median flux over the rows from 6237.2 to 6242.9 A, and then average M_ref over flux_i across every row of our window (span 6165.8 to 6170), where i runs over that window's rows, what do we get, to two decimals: 1.01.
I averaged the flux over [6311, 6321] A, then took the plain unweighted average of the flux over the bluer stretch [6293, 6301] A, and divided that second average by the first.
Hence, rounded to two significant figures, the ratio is 0.95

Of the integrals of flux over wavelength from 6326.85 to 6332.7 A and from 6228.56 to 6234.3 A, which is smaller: 5.0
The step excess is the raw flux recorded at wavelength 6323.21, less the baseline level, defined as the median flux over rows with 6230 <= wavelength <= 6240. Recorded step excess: 0.20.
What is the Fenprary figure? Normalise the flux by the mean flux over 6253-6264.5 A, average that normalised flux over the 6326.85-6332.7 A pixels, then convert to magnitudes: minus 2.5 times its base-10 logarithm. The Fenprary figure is -0.23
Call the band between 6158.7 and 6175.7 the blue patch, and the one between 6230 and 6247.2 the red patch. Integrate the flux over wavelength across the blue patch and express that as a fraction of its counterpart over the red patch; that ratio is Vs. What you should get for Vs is 0.95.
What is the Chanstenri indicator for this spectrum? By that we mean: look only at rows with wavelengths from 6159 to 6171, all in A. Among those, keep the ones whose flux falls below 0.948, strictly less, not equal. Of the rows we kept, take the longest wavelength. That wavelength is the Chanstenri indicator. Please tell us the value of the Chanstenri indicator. 6170.74 A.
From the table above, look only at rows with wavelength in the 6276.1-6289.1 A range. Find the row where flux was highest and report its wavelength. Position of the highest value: 6288.36 A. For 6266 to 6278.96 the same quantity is 6273.90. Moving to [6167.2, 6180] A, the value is 6179.27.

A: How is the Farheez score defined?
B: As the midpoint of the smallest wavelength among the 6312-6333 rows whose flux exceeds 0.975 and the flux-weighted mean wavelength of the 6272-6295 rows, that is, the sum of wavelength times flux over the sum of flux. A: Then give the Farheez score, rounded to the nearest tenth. 6298.3 A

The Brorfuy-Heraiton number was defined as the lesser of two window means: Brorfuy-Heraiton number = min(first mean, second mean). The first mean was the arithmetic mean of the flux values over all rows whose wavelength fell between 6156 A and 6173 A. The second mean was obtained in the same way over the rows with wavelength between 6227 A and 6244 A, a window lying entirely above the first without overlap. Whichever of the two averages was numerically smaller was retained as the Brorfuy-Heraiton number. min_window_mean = 0.89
